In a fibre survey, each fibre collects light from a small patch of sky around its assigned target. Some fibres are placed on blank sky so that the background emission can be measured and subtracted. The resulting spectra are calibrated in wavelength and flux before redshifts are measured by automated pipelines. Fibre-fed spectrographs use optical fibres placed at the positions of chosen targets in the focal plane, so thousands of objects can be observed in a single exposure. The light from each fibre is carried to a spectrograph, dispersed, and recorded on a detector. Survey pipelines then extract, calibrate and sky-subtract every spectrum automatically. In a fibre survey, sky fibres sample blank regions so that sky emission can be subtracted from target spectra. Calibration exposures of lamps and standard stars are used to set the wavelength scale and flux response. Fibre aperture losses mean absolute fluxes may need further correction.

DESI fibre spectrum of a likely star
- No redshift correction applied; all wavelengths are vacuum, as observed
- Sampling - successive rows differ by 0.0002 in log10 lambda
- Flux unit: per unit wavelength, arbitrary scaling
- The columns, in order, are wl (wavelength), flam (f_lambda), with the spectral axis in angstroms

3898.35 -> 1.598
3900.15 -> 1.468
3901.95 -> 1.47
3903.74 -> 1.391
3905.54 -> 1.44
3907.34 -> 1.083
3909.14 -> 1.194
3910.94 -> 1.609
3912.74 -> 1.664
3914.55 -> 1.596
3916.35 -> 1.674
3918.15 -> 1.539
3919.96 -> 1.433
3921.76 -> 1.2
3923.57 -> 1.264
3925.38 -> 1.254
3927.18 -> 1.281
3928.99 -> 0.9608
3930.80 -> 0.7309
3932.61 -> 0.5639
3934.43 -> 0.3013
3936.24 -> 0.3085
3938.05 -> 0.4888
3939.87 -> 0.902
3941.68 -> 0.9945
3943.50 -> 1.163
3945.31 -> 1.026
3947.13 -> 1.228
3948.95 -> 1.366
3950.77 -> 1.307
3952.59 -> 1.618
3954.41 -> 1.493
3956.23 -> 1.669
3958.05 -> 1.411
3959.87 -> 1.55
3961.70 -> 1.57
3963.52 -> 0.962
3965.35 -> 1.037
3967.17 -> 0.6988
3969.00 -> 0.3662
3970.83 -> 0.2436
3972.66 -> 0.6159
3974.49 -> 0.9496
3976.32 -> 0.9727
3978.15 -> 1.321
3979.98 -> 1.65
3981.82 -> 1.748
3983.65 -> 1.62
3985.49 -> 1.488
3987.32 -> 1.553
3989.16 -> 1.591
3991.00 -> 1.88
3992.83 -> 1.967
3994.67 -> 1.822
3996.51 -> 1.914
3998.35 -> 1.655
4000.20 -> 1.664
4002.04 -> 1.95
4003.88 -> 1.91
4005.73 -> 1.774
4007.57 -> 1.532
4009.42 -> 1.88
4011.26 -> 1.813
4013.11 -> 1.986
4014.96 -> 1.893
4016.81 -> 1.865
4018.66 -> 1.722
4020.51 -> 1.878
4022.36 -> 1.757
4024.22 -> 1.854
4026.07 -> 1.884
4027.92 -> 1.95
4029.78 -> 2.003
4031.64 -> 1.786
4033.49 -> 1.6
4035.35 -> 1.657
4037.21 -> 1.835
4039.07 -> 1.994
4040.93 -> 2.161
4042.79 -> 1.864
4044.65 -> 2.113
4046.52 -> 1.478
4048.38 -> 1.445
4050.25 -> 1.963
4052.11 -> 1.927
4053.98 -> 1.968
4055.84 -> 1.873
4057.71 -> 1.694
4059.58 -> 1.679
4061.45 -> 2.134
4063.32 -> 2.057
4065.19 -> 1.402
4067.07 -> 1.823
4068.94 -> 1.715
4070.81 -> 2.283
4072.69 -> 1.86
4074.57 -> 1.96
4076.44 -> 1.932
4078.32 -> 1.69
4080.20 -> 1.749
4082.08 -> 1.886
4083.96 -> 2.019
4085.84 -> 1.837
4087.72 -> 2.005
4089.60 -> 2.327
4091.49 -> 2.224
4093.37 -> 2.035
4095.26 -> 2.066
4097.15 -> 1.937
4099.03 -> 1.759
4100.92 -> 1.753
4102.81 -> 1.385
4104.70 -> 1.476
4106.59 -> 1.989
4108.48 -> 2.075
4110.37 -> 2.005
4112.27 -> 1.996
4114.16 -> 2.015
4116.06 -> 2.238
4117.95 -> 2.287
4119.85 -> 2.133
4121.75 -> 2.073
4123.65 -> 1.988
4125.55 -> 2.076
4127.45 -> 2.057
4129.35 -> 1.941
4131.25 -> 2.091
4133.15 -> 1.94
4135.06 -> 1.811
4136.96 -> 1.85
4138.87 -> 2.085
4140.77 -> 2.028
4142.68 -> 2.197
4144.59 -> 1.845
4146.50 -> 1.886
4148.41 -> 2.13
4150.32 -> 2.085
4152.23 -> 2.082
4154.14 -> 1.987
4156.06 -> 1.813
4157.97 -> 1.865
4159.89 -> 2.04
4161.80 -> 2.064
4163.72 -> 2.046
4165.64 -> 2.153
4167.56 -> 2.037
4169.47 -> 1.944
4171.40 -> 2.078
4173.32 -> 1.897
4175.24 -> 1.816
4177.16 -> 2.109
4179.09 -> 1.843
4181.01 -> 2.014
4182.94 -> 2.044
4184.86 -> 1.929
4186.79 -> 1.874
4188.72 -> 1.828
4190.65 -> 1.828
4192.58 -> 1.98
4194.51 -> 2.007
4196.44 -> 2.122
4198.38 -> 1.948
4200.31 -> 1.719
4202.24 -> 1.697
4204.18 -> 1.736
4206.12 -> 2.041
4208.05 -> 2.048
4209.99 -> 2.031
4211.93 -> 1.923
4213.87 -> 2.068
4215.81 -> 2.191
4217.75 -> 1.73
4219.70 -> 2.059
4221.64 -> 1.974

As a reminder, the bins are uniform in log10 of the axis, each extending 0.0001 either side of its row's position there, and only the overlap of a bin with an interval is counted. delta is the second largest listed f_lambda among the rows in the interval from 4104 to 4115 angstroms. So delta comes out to 2.015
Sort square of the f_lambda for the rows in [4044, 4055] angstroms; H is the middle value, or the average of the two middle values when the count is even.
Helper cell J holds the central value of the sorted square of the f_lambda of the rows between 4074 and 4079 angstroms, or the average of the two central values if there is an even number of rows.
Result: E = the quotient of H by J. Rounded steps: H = 3.78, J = 3.73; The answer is 1.01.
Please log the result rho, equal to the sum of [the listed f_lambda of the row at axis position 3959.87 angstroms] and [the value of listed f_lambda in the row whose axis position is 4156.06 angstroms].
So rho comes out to 3.4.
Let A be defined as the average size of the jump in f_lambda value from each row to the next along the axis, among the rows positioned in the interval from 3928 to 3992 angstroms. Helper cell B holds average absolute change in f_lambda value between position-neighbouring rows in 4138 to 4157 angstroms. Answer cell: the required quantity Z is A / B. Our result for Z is 1.5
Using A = 0.198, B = 0.13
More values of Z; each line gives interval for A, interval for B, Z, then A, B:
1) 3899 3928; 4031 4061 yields 0.6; 0.119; 0.19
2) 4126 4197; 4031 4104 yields 0.6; 0.118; 0.21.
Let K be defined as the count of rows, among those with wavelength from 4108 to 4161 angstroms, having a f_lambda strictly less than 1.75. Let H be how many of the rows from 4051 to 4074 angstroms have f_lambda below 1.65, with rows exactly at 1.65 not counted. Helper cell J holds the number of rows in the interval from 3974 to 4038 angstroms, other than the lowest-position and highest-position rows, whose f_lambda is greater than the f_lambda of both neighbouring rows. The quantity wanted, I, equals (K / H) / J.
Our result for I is 0.00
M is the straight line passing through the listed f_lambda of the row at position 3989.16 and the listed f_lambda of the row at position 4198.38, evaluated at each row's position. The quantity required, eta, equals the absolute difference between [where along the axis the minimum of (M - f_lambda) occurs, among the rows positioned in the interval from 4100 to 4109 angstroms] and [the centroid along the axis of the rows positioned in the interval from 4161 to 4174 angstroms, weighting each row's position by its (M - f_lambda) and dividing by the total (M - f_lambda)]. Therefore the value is 57.6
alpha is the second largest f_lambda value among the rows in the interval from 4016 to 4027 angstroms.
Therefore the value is 1.878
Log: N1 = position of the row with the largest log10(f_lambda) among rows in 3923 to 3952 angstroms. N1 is 3948.95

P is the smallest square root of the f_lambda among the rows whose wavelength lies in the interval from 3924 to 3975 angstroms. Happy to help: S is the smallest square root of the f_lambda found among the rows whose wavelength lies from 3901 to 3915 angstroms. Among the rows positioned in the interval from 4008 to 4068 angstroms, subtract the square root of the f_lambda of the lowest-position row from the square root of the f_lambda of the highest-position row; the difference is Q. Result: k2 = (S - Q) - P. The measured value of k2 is 0.6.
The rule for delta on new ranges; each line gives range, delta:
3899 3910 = 1.468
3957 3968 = 1.55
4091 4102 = 2.066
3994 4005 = 1.914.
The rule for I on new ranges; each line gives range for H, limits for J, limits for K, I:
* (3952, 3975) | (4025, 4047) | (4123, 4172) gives 0.00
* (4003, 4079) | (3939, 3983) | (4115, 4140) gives 0.00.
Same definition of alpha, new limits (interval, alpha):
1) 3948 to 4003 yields 1.95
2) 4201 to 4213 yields 2.041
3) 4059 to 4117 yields 2.283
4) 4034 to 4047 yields 2.113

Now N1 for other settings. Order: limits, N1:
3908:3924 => 3916.35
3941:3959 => 3956.23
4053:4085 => 4070.81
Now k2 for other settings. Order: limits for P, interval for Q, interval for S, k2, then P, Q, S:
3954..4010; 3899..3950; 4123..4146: 0.9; 0.49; -0.04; 1.3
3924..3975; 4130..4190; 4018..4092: 0.8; 0.49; -0.09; 1.2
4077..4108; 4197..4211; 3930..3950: -0.7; 1.18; 0.03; 0.5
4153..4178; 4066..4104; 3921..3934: -0.4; 1.35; -0.17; 0.8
